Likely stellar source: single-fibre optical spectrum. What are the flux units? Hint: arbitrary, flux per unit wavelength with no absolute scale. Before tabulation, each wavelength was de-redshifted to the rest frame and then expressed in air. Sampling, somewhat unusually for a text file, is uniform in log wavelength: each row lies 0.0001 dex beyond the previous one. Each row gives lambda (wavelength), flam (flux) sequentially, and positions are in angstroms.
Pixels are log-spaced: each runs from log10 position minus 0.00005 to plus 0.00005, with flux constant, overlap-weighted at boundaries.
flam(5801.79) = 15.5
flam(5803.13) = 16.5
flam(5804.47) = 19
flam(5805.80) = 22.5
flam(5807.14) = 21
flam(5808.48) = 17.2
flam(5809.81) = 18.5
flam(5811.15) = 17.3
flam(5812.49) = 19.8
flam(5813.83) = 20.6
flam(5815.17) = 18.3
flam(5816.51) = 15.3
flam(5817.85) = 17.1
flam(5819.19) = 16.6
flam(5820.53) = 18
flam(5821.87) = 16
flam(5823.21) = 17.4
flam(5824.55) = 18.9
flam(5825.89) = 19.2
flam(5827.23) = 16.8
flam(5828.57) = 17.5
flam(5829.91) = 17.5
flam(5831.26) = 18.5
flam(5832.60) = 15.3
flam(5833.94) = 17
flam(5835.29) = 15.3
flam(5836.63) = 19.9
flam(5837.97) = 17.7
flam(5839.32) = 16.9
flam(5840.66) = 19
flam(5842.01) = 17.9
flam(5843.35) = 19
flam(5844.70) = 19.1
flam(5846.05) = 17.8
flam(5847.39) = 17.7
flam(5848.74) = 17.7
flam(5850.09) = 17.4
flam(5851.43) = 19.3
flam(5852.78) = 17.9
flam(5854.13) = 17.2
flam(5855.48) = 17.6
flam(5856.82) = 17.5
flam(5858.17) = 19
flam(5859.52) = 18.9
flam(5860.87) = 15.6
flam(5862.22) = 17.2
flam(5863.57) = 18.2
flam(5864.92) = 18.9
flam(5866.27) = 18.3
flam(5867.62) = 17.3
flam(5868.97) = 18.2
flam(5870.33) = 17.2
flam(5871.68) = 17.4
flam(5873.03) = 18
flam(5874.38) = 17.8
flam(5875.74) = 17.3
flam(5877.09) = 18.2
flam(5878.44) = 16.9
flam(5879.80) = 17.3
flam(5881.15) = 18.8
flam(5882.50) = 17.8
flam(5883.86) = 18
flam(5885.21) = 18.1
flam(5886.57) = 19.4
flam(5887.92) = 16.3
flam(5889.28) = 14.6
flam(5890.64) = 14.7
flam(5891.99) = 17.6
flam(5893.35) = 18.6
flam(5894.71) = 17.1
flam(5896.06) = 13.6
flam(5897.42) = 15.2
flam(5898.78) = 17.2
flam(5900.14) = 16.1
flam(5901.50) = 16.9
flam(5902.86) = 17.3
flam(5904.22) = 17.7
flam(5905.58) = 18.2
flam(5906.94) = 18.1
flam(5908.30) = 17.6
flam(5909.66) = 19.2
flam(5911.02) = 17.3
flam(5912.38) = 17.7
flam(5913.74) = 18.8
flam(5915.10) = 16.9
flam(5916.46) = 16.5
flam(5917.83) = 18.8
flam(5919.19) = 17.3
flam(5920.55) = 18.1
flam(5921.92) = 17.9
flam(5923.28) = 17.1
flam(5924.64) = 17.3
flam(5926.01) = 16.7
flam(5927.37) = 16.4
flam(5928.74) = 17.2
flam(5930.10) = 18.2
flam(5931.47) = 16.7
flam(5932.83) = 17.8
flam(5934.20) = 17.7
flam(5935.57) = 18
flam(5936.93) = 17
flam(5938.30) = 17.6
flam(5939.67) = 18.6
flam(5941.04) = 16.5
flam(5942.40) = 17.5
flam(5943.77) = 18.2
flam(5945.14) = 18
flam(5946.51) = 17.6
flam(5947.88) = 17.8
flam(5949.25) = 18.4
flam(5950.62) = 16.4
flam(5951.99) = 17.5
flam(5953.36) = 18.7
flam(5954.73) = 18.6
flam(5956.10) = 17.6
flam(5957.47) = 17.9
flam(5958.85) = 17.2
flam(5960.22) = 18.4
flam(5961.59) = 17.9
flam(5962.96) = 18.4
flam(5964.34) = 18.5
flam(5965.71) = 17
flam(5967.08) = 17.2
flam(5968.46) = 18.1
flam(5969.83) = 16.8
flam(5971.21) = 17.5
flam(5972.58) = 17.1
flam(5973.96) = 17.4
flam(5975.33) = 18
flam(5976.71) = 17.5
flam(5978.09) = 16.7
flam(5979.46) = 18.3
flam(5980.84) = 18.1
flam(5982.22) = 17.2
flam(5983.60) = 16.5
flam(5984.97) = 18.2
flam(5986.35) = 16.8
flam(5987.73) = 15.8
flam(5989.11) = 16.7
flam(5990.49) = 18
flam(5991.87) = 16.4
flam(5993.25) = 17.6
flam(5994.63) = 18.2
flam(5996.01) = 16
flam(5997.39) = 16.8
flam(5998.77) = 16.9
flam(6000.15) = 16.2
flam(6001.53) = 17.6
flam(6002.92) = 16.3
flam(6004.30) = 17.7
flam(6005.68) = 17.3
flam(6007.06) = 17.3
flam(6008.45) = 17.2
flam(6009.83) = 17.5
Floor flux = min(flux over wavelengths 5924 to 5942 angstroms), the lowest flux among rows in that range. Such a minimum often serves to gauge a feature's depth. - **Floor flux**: 16.4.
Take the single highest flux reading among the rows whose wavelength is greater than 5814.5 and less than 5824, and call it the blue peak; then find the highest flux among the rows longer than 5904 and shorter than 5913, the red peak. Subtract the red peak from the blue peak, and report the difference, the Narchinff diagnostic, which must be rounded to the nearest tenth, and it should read -0.9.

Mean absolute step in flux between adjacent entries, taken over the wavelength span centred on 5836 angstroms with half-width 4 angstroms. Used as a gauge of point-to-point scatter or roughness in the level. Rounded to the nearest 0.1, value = 2.2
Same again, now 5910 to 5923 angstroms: 1.1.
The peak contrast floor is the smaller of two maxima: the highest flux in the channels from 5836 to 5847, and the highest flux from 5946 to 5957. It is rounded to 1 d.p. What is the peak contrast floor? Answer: 18.7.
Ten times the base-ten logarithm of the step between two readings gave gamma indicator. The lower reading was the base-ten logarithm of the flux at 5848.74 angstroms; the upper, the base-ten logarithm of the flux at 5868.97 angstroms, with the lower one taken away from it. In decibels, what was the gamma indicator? -19.2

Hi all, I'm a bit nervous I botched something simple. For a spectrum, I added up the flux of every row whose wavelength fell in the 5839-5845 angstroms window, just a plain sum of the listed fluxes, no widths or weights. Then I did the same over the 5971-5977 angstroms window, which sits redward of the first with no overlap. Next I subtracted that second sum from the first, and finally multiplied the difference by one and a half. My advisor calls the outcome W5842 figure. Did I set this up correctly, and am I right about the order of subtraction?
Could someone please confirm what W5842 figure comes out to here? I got 7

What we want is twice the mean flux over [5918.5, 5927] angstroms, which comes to 34.8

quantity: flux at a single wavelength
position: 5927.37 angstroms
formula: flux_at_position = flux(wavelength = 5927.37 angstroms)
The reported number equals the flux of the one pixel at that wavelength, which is 16.4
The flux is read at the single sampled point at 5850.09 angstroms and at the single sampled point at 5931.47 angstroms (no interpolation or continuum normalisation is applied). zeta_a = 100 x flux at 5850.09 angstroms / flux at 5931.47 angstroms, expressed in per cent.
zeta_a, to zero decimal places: 104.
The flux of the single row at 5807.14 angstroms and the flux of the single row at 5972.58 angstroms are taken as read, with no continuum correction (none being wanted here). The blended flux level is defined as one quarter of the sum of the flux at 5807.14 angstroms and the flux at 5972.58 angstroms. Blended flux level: 9.5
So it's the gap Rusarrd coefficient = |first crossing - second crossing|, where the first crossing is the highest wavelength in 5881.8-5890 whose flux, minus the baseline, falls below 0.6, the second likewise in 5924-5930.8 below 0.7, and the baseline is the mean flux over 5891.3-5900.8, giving 38.1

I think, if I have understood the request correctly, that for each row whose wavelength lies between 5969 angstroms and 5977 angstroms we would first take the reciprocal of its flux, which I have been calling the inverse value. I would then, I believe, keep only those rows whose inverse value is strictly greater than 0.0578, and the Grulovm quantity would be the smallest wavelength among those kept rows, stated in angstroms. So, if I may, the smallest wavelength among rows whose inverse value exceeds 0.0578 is 5969.83 angstroms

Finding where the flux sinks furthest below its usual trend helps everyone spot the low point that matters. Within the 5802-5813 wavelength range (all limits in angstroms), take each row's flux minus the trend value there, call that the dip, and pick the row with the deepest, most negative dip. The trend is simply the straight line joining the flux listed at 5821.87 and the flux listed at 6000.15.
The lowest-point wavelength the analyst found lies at 5803.13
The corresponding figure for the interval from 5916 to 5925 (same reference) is 5916.46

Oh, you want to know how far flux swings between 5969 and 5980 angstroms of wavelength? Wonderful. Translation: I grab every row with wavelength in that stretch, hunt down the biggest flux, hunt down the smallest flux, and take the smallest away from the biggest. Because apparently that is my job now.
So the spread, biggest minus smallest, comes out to 1.6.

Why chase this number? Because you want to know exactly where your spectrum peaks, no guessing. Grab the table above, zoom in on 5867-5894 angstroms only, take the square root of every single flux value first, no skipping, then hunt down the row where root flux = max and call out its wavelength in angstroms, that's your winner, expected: 5886.57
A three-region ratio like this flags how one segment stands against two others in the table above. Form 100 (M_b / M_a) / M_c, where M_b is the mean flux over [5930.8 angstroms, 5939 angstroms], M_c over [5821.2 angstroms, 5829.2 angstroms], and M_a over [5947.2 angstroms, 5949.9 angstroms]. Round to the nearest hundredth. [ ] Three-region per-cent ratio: 5.47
